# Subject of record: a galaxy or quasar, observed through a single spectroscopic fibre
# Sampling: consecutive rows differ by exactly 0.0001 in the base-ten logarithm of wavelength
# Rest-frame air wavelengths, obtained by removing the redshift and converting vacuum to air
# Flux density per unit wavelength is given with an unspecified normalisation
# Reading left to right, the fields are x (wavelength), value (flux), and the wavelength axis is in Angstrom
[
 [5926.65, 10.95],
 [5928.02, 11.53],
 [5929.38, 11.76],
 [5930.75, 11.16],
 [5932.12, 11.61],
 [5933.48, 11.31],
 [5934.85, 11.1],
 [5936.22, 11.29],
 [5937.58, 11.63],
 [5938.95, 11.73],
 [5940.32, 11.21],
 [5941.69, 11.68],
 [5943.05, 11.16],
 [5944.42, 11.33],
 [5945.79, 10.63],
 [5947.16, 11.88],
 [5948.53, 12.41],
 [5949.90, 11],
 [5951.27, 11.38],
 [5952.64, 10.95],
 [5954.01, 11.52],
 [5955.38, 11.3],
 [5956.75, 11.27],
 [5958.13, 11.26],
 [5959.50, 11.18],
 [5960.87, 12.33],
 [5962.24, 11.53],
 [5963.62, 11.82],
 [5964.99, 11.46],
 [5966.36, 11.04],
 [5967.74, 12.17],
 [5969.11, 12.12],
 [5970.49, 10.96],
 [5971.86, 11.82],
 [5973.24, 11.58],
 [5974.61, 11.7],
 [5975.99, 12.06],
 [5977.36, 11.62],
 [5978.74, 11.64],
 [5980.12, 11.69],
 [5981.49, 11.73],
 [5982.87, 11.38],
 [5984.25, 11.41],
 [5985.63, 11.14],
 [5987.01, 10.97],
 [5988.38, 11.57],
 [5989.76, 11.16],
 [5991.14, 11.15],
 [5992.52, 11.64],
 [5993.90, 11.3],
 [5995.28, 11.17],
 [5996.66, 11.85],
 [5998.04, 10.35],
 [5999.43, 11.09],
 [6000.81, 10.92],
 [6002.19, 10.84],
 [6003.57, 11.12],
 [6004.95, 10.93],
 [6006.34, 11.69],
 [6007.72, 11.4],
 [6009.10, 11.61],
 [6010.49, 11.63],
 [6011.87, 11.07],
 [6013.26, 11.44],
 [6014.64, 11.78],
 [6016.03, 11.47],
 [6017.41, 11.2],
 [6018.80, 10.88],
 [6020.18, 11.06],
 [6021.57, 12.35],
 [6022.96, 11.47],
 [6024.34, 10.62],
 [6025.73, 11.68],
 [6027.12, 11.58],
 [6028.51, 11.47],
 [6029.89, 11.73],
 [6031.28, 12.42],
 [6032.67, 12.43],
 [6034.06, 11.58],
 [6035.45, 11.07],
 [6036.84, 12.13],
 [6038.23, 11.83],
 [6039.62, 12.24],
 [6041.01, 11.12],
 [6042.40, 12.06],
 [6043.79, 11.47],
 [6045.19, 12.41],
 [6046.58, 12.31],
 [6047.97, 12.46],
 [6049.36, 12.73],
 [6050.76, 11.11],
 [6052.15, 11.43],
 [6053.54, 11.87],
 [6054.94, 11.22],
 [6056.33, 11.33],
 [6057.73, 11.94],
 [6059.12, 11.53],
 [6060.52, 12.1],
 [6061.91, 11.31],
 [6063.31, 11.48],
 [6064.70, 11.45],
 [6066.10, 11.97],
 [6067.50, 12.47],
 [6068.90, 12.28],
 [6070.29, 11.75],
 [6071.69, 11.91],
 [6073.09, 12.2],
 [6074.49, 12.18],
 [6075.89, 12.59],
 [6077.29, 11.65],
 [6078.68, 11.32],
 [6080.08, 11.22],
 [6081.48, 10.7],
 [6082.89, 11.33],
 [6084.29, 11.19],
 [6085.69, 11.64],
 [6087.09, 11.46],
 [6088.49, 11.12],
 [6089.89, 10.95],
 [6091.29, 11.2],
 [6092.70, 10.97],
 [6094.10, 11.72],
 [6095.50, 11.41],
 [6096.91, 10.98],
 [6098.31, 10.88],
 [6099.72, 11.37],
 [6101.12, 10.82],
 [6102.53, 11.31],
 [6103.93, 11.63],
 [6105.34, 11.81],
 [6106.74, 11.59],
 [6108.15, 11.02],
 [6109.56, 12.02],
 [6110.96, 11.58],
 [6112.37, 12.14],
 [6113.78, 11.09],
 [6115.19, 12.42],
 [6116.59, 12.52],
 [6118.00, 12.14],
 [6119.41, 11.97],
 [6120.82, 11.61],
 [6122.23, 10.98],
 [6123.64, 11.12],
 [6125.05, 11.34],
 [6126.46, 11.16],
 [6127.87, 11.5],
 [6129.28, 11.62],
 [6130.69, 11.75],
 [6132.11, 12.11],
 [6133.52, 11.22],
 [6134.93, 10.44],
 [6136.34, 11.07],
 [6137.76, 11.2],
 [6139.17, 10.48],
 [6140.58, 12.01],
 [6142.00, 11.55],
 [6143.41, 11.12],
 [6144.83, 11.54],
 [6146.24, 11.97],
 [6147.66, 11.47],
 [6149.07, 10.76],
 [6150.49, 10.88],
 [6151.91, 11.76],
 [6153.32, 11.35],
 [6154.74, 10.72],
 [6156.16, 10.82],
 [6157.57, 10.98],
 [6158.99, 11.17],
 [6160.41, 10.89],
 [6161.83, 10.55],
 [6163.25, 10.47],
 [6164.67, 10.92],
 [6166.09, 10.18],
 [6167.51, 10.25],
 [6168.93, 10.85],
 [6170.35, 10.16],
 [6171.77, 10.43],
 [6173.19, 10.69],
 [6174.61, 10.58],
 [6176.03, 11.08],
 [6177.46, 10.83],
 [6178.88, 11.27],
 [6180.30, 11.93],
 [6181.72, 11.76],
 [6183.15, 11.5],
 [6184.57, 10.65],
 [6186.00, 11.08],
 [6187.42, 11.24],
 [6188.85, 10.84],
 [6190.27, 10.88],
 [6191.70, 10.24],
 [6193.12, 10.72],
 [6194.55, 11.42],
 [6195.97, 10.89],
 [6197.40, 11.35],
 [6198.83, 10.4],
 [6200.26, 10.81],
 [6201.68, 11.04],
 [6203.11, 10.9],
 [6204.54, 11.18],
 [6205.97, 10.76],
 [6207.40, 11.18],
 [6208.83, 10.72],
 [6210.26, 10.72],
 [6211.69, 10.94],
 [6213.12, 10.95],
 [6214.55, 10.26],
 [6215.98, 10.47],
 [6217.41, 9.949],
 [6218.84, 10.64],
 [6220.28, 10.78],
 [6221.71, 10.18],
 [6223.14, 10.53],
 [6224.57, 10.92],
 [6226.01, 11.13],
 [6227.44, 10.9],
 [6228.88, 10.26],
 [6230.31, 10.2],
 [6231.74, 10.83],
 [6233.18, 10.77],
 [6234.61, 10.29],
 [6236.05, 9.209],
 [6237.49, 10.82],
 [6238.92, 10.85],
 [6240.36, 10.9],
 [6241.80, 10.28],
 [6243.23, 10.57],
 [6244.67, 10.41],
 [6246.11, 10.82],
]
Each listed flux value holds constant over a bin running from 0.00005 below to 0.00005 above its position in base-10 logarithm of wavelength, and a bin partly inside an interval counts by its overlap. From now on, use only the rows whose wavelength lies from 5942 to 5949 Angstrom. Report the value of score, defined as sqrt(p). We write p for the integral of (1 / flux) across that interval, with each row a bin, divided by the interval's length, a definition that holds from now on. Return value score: 0.296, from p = 0.088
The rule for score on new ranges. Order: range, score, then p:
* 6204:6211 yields 0.303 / 0.092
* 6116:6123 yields 0.291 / 0.085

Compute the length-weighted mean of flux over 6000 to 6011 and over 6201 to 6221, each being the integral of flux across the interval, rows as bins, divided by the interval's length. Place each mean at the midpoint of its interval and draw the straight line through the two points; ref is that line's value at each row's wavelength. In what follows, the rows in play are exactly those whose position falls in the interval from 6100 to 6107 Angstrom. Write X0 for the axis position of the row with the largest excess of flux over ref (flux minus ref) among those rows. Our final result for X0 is 6105.34 Angstrom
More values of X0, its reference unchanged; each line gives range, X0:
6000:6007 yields 6006.34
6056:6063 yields 6060.52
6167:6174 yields 6168.93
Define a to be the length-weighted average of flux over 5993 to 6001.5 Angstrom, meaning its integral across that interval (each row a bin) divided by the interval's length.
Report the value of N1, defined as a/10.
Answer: 1.11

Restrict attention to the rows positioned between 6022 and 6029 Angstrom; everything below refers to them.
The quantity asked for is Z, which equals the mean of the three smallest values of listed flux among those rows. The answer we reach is 11.2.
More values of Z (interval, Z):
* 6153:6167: 10.4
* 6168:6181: 10.4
